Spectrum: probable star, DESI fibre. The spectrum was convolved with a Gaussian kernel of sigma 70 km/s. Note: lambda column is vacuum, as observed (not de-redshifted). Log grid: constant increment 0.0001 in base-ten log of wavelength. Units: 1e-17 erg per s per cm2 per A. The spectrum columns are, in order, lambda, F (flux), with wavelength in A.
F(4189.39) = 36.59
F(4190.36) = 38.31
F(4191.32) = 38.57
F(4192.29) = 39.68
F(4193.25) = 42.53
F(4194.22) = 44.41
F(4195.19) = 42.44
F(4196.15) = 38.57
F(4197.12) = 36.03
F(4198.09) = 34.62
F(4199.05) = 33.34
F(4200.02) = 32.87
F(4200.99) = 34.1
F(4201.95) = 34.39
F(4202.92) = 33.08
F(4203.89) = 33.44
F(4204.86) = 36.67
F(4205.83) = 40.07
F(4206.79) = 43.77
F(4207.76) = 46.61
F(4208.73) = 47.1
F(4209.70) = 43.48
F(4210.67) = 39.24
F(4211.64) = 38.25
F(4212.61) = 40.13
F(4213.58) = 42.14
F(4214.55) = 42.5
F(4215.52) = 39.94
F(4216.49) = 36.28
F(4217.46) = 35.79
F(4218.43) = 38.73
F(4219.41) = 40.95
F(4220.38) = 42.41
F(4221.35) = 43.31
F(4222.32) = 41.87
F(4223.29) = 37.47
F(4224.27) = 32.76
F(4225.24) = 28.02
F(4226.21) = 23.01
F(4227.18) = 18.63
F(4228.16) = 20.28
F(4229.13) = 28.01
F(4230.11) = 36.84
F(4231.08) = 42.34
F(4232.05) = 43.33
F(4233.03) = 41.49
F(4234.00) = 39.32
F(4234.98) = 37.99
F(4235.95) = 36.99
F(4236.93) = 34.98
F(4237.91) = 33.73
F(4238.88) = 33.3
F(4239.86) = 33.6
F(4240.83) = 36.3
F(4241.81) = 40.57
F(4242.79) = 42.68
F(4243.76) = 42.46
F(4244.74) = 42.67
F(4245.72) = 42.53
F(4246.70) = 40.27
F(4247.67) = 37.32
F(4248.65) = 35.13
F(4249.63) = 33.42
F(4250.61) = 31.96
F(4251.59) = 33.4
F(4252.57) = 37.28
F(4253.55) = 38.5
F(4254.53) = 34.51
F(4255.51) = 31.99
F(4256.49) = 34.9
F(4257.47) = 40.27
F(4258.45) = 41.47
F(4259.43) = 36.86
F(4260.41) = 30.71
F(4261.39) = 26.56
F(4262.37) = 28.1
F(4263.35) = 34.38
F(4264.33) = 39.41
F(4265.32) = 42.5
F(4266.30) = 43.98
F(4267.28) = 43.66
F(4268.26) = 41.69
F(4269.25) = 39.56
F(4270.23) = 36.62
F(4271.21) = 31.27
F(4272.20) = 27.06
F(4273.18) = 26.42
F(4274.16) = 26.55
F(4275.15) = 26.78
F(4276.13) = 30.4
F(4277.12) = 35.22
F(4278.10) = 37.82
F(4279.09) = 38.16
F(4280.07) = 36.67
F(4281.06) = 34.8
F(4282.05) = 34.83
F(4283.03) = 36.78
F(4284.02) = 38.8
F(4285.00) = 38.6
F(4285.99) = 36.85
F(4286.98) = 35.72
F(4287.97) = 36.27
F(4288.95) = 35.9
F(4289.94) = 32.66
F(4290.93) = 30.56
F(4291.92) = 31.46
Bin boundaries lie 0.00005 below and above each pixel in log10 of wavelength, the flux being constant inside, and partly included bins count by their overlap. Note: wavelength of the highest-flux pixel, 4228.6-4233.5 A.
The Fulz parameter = 4232.05 A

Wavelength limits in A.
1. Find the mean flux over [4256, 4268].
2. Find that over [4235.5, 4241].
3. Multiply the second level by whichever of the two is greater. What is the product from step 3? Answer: 1285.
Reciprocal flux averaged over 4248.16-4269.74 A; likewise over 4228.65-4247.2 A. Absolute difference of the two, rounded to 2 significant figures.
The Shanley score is 0.0016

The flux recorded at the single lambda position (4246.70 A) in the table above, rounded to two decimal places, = 40.27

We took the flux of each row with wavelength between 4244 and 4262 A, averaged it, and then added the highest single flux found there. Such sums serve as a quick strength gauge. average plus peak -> 78.8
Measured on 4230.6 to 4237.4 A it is 82.8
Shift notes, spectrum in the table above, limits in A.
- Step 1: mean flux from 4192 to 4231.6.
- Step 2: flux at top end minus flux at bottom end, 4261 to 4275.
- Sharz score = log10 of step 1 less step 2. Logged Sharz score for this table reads 1.57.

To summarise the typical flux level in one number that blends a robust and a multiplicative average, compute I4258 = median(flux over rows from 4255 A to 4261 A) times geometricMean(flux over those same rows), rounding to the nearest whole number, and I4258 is 1285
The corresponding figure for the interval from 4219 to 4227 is 1390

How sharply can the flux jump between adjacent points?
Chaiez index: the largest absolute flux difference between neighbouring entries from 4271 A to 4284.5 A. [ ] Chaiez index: 4.8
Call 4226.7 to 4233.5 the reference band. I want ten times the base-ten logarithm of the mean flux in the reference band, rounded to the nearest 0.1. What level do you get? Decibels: 15.2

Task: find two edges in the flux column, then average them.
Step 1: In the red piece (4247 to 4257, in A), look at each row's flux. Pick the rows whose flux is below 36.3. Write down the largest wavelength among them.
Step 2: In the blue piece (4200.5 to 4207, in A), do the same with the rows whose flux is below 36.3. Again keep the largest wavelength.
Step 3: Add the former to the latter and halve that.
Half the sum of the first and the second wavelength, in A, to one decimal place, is 4230.2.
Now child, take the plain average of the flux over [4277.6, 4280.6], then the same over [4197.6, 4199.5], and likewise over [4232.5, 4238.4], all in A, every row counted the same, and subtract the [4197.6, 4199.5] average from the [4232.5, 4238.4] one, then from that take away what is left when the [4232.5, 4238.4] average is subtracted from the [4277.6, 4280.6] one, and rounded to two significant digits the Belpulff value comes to 3.3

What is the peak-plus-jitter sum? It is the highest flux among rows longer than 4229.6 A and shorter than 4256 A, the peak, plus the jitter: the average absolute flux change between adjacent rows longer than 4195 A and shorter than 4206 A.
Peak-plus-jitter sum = 45.1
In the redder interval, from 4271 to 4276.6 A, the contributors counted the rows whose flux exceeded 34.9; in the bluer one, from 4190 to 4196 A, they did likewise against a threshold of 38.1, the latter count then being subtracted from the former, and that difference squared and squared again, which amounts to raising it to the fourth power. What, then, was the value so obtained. 1296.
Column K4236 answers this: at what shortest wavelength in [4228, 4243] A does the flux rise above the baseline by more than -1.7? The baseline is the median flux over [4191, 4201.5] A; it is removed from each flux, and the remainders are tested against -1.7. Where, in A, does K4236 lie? 4231.08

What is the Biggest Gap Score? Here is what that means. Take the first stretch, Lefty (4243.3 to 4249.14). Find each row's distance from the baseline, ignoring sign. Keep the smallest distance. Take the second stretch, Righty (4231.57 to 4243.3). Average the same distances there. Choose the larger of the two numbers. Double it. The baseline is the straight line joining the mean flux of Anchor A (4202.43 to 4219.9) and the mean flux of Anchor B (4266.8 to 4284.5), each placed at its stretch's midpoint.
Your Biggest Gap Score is 5.9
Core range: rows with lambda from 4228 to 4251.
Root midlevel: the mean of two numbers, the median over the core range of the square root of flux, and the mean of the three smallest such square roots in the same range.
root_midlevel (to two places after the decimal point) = 5.62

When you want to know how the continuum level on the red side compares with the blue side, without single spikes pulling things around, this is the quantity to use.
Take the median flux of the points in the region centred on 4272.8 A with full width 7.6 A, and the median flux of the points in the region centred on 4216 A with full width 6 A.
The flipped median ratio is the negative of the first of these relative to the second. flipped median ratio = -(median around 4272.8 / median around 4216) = -0.7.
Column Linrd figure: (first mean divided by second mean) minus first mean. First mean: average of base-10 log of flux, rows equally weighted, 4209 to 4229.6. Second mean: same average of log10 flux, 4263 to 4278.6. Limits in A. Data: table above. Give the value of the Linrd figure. -0.541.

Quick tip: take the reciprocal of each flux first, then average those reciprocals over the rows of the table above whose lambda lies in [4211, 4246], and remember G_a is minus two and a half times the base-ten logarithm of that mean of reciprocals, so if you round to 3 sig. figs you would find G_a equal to 3.87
